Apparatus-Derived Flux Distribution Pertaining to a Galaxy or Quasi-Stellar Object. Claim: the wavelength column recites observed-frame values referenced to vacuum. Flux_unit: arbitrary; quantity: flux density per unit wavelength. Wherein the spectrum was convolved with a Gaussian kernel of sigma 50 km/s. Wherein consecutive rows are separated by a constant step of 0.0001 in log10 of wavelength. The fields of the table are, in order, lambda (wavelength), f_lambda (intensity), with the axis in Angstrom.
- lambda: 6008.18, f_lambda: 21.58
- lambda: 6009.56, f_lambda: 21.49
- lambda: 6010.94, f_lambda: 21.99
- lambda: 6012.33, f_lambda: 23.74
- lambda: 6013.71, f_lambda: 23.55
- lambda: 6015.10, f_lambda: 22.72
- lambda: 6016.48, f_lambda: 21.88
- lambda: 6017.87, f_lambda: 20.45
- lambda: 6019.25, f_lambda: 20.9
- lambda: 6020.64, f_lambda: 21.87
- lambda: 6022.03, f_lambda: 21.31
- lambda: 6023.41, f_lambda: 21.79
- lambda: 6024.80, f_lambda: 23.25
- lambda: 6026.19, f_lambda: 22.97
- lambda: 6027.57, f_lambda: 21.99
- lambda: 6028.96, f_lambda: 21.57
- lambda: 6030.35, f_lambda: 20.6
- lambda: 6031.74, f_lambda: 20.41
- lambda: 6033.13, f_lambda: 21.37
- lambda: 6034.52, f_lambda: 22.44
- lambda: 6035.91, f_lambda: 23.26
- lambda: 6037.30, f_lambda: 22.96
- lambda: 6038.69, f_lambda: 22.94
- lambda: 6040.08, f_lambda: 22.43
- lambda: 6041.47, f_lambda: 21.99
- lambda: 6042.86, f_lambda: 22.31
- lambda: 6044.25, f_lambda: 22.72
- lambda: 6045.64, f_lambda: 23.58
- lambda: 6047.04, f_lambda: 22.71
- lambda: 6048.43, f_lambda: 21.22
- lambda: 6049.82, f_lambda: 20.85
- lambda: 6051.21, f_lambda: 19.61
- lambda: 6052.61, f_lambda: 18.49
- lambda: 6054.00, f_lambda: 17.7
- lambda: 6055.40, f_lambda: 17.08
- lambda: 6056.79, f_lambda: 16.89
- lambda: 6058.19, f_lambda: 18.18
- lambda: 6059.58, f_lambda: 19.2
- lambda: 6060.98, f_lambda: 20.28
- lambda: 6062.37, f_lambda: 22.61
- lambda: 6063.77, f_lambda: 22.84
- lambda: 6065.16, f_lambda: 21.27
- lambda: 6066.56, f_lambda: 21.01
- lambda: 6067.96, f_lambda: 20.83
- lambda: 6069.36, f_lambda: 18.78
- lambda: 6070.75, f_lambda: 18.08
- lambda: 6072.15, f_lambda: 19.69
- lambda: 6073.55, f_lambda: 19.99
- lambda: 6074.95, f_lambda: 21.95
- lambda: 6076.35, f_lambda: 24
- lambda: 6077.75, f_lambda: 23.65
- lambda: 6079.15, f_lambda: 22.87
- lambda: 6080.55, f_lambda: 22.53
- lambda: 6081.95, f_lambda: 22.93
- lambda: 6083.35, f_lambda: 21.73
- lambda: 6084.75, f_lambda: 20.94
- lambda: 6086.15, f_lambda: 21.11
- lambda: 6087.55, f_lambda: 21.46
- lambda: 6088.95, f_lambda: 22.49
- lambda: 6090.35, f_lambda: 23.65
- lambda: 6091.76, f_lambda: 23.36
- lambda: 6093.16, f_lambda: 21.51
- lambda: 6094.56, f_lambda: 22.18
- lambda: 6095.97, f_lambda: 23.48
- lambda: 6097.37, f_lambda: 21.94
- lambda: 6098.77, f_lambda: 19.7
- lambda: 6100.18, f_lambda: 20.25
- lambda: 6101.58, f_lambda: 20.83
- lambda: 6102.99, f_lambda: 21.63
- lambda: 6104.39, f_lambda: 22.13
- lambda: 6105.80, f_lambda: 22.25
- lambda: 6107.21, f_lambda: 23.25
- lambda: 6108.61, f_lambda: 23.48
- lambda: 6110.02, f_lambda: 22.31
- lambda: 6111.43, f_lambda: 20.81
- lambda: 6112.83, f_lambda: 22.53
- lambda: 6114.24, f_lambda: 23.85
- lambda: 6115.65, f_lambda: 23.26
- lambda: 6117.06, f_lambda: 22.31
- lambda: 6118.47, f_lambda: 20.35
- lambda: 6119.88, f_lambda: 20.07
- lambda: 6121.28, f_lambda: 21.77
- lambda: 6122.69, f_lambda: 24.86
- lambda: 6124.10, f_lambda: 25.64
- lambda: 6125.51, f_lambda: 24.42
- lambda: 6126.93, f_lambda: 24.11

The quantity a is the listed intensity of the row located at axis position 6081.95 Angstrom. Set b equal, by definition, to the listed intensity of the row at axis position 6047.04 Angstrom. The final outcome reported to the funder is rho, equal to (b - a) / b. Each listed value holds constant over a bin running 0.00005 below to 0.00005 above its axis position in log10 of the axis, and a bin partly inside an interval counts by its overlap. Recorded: -0.01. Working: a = 22.93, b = 22.71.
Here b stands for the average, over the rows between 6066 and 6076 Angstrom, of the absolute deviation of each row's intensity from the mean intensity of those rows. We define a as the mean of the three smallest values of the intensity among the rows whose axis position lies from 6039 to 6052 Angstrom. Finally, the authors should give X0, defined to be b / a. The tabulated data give 0.051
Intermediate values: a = 20.6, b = 1.0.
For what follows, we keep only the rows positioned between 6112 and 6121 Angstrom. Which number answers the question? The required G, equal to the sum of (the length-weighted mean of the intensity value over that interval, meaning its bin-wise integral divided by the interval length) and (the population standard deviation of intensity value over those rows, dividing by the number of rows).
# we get 23.5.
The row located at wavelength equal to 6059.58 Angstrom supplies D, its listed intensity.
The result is 19.2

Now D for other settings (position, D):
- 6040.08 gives 22.43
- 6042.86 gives 22.31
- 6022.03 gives 21.31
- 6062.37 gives 22.61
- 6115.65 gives 23.26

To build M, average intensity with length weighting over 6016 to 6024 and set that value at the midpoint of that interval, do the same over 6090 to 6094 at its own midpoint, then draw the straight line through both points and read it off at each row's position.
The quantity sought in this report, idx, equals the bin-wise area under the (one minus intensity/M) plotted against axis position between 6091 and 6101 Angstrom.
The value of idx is 0.46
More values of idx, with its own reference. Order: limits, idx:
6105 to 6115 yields 0.19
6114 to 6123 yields 0.42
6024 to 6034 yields -0.11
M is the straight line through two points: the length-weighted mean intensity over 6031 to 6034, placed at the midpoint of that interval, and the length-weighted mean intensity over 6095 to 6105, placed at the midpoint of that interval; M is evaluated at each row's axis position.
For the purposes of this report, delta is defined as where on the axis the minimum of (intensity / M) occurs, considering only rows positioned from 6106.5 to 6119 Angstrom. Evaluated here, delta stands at 6118.47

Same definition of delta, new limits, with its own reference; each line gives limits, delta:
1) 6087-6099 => 6098.77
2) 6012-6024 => 6017.87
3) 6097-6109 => 6098.77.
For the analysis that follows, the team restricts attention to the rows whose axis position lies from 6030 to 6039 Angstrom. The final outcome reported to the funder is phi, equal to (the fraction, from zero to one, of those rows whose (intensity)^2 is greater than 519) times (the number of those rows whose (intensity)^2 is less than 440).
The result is 0.9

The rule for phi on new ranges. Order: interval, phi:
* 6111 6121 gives 0.9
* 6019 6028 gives 0.3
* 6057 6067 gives 0.4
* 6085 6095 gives 0.0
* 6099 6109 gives 0.6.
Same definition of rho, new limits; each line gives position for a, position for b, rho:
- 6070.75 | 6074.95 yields 0.18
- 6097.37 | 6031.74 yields -0.07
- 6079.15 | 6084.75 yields -0.09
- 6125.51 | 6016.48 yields -0.12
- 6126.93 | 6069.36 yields -0.28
